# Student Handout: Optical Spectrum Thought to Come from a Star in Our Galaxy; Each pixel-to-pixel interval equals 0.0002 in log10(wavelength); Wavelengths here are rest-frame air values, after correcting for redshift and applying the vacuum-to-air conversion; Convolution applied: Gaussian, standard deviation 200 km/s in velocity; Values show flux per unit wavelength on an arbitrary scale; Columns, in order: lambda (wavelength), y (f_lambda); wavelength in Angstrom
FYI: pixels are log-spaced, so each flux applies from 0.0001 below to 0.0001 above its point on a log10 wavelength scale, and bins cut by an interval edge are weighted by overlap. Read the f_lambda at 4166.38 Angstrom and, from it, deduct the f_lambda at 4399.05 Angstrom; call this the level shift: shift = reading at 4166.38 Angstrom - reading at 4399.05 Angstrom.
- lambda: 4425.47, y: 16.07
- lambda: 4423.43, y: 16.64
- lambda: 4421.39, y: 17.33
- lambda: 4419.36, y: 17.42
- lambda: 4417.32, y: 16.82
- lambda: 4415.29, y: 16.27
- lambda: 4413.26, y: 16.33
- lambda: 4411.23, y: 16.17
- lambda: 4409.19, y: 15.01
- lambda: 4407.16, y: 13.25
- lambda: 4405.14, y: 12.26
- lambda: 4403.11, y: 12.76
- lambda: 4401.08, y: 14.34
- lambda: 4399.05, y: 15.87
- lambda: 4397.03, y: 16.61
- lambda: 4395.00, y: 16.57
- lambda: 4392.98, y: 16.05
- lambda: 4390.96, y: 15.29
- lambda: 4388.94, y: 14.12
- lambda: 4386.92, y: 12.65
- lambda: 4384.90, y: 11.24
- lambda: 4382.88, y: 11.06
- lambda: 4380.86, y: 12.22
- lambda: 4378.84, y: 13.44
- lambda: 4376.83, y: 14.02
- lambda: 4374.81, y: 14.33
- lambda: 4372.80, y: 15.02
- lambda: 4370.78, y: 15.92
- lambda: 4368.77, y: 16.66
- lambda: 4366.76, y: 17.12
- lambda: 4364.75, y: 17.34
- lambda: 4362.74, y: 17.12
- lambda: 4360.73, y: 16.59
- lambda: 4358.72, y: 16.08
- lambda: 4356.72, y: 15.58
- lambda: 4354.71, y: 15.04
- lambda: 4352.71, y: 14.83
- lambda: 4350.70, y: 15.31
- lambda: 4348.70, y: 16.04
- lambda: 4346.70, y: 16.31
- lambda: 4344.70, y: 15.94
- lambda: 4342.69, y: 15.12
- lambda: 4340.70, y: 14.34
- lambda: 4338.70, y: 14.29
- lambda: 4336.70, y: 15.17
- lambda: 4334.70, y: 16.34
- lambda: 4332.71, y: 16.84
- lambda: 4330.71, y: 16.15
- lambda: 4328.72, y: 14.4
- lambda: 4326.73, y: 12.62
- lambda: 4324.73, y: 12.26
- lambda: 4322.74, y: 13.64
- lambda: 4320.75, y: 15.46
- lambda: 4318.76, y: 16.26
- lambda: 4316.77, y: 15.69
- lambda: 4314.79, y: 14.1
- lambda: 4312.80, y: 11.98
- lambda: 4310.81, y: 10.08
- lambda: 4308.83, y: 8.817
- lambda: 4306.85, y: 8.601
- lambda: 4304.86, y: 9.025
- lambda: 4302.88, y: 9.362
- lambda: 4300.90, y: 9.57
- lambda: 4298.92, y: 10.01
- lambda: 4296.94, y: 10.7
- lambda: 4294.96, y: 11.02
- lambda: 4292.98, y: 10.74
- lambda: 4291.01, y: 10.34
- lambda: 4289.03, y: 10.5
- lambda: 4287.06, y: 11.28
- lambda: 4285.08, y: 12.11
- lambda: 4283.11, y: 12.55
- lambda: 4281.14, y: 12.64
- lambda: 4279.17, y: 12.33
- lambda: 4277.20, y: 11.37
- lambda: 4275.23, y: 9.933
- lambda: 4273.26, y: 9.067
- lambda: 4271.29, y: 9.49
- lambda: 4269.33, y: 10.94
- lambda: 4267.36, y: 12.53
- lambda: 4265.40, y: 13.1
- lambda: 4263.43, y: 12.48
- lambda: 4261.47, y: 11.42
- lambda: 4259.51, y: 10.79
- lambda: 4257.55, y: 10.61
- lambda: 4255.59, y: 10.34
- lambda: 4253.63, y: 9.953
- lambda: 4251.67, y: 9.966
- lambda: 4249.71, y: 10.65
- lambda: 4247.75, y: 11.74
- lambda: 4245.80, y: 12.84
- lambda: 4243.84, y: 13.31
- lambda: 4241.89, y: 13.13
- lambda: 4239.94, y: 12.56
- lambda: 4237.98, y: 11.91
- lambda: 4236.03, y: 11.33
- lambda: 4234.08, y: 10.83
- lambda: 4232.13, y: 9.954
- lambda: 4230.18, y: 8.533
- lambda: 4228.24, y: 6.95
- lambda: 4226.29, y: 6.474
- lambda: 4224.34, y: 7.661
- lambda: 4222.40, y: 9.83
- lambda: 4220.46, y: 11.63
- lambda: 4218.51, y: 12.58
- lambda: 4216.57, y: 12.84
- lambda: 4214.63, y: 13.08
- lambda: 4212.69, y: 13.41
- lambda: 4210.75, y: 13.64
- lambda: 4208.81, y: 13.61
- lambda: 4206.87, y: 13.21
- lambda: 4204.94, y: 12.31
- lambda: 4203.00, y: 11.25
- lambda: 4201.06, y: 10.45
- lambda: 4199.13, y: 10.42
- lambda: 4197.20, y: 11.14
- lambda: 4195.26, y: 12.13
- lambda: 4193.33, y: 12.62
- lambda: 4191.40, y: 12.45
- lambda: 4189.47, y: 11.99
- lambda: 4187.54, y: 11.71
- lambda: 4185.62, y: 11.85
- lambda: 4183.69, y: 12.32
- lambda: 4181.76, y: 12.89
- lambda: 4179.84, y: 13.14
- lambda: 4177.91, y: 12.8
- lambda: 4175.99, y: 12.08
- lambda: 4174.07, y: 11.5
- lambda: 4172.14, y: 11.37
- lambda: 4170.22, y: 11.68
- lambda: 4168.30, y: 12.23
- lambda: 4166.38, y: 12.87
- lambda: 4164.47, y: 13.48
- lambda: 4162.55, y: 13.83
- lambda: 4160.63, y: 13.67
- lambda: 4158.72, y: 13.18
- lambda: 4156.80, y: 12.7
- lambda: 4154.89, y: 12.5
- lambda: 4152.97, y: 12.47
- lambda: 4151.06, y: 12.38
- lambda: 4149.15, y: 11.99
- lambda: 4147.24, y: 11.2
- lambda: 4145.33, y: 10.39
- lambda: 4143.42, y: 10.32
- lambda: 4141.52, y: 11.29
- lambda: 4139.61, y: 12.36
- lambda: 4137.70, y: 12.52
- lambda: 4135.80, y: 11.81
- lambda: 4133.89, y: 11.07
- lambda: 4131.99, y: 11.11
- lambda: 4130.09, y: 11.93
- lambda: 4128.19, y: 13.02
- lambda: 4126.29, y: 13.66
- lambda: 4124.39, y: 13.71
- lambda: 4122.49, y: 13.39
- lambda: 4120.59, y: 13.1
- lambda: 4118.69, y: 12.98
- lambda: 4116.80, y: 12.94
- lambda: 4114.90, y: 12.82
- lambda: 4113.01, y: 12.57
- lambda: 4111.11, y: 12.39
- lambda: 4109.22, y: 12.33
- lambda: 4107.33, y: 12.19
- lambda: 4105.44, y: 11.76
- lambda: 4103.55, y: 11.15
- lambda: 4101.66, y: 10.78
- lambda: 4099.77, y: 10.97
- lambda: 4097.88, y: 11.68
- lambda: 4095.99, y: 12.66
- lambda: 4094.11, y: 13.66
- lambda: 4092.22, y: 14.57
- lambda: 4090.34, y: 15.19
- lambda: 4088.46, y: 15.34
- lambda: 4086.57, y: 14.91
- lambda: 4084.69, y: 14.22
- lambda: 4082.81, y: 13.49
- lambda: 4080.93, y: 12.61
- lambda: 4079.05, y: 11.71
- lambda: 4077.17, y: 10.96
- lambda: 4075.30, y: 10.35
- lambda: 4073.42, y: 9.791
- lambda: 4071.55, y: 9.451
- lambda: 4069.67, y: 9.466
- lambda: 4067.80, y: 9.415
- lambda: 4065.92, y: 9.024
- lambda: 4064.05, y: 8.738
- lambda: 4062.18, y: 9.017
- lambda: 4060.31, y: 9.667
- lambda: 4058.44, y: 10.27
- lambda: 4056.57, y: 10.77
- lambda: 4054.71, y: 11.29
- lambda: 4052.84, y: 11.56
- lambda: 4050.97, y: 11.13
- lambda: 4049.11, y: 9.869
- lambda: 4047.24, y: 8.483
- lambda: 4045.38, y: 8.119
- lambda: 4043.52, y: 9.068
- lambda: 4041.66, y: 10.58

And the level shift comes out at -3.0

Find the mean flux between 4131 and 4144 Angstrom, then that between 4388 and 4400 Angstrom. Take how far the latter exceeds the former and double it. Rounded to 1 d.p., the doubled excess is 8.5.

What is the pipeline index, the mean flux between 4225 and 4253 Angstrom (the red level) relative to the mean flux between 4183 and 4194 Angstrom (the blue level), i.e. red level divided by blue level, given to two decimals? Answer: 0.88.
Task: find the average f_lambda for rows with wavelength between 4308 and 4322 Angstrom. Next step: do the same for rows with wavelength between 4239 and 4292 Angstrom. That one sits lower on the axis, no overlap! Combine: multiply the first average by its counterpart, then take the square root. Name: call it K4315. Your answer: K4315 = 12.3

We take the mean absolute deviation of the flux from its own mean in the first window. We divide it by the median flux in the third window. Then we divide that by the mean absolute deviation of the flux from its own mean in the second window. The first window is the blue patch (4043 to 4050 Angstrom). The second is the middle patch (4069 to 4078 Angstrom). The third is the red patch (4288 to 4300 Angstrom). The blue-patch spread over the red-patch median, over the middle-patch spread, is 0.106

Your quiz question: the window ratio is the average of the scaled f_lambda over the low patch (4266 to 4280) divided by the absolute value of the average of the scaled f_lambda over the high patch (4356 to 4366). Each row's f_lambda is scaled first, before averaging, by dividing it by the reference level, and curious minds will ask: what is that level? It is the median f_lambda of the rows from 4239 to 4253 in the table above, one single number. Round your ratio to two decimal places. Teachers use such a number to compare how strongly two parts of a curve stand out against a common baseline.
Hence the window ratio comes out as 0.65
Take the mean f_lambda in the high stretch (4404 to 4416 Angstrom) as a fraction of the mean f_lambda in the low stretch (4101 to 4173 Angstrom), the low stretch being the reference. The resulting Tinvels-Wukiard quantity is 1.21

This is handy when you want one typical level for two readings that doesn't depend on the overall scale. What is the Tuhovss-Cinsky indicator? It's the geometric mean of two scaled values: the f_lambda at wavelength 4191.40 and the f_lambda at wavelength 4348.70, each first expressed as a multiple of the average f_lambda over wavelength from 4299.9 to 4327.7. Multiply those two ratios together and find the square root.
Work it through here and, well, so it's 1.18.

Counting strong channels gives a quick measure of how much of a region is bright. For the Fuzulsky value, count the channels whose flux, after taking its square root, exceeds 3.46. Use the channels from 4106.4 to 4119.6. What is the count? 7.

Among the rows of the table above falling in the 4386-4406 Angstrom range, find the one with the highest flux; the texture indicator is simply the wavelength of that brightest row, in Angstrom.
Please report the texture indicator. 4397.03 Angstrom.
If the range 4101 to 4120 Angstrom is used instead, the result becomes 4118.69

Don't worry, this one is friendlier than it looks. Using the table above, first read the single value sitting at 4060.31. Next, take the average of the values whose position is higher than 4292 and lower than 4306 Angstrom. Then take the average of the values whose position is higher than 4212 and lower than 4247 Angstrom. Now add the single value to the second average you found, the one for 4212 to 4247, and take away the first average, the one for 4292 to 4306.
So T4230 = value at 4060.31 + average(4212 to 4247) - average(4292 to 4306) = 10.7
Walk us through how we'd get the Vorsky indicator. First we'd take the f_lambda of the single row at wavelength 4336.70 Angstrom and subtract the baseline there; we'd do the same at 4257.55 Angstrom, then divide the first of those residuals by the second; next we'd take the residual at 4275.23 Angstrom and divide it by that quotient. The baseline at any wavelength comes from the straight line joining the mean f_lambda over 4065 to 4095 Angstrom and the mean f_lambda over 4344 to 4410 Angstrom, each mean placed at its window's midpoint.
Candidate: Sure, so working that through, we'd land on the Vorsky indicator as 20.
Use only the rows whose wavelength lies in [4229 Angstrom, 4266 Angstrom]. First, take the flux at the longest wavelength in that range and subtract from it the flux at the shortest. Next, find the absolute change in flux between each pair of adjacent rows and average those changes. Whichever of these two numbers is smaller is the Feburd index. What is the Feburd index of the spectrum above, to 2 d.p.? 0.63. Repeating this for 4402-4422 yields 0.65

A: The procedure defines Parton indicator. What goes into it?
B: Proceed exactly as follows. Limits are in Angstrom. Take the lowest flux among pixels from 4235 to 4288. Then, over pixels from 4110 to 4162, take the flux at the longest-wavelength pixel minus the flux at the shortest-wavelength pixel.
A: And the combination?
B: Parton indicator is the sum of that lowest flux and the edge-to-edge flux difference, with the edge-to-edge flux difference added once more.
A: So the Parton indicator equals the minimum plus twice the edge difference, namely 12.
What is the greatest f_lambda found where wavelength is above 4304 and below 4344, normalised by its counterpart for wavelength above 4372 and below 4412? 1.01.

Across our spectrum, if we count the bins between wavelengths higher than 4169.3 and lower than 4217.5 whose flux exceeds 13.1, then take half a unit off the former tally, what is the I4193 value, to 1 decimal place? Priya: 4.5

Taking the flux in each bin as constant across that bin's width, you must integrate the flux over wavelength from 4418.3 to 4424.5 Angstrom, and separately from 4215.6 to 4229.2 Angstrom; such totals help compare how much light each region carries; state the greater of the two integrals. 132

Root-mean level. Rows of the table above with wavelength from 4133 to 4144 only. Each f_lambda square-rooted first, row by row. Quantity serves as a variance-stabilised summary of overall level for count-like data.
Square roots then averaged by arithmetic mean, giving 3.40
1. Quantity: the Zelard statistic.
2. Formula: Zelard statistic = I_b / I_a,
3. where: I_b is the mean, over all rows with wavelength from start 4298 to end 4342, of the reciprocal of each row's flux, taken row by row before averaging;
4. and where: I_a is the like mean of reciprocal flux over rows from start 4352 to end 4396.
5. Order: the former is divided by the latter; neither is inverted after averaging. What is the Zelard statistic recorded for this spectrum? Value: 1.19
